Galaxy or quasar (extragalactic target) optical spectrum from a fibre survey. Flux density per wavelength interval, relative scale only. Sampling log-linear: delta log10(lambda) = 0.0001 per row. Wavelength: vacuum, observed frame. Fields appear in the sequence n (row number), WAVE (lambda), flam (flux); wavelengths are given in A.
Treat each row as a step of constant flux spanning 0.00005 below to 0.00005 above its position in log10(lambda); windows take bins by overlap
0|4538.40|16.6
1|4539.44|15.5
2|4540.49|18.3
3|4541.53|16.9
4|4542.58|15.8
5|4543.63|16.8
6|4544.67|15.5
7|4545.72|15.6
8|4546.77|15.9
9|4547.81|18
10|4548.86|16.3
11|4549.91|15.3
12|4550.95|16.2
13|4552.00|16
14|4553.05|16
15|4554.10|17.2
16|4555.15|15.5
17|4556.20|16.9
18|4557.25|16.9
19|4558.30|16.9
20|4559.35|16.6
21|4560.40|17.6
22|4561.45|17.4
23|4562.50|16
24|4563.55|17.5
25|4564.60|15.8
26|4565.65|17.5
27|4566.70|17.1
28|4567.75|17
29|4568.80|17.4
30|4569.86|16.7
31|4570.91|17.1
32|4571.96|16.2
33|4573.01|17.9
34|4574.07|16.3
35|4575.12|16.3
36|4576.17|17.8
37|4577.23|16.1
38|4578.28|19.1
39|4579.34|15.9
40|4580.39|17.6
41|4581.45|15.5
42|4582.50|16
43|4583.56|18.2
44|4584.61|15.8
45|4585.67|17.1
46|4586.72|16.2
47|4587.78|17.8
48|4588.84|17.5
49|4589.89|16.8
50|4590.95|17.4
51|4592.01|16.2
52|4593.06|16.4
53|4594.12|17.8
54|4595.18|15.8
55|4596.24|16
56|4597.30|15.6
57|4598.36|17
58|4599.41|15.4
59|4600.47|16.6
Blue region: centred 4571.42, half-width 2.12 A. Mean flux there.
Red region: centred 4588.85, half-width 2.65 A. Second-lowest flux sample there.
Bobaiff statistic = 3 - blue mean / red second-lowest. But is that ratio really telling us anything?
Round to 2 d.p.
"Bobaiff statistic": 1.99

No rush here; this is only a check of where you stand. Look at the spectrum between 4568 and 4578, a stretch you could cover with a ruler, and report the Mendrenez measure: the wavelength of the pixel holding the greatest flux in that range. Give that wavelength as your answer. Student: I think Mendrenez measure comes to 4573.01 A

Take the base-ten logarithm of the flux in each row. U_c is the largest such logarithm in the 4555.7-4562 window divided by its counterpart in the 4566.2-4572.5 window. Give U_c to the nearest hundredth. 1.00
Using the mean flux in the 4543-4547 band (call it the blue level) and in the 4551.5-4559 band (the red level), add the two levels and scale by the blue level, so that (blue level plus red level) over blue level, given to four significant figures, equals 2.034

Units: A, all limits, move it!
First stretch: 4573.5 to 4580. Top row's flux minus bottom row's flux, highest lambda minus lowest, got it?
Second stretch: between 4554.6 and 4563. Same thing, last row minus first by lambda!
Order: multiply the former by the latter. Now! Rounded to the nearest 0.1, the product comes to -0.2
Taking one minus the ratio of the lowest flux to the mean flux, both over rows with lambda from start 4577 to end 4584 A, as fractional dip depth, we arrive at 0.084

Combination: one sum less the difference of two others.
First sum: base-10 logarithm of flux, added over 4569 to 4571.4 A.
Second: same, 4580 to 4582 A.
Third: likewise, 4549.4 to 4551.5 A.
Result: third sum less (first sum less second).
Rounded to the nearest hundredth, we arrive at 2.37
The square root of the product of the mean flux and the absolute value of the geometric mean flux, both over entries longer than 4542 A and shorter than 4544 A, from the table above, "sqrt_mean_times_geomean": 16.3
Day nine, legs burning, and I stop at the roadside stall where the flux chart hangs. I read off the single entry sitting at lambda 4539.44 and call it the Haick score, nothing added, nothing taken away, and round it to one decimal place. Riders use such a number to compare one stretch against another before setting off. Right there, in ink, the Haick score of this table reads 15.5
